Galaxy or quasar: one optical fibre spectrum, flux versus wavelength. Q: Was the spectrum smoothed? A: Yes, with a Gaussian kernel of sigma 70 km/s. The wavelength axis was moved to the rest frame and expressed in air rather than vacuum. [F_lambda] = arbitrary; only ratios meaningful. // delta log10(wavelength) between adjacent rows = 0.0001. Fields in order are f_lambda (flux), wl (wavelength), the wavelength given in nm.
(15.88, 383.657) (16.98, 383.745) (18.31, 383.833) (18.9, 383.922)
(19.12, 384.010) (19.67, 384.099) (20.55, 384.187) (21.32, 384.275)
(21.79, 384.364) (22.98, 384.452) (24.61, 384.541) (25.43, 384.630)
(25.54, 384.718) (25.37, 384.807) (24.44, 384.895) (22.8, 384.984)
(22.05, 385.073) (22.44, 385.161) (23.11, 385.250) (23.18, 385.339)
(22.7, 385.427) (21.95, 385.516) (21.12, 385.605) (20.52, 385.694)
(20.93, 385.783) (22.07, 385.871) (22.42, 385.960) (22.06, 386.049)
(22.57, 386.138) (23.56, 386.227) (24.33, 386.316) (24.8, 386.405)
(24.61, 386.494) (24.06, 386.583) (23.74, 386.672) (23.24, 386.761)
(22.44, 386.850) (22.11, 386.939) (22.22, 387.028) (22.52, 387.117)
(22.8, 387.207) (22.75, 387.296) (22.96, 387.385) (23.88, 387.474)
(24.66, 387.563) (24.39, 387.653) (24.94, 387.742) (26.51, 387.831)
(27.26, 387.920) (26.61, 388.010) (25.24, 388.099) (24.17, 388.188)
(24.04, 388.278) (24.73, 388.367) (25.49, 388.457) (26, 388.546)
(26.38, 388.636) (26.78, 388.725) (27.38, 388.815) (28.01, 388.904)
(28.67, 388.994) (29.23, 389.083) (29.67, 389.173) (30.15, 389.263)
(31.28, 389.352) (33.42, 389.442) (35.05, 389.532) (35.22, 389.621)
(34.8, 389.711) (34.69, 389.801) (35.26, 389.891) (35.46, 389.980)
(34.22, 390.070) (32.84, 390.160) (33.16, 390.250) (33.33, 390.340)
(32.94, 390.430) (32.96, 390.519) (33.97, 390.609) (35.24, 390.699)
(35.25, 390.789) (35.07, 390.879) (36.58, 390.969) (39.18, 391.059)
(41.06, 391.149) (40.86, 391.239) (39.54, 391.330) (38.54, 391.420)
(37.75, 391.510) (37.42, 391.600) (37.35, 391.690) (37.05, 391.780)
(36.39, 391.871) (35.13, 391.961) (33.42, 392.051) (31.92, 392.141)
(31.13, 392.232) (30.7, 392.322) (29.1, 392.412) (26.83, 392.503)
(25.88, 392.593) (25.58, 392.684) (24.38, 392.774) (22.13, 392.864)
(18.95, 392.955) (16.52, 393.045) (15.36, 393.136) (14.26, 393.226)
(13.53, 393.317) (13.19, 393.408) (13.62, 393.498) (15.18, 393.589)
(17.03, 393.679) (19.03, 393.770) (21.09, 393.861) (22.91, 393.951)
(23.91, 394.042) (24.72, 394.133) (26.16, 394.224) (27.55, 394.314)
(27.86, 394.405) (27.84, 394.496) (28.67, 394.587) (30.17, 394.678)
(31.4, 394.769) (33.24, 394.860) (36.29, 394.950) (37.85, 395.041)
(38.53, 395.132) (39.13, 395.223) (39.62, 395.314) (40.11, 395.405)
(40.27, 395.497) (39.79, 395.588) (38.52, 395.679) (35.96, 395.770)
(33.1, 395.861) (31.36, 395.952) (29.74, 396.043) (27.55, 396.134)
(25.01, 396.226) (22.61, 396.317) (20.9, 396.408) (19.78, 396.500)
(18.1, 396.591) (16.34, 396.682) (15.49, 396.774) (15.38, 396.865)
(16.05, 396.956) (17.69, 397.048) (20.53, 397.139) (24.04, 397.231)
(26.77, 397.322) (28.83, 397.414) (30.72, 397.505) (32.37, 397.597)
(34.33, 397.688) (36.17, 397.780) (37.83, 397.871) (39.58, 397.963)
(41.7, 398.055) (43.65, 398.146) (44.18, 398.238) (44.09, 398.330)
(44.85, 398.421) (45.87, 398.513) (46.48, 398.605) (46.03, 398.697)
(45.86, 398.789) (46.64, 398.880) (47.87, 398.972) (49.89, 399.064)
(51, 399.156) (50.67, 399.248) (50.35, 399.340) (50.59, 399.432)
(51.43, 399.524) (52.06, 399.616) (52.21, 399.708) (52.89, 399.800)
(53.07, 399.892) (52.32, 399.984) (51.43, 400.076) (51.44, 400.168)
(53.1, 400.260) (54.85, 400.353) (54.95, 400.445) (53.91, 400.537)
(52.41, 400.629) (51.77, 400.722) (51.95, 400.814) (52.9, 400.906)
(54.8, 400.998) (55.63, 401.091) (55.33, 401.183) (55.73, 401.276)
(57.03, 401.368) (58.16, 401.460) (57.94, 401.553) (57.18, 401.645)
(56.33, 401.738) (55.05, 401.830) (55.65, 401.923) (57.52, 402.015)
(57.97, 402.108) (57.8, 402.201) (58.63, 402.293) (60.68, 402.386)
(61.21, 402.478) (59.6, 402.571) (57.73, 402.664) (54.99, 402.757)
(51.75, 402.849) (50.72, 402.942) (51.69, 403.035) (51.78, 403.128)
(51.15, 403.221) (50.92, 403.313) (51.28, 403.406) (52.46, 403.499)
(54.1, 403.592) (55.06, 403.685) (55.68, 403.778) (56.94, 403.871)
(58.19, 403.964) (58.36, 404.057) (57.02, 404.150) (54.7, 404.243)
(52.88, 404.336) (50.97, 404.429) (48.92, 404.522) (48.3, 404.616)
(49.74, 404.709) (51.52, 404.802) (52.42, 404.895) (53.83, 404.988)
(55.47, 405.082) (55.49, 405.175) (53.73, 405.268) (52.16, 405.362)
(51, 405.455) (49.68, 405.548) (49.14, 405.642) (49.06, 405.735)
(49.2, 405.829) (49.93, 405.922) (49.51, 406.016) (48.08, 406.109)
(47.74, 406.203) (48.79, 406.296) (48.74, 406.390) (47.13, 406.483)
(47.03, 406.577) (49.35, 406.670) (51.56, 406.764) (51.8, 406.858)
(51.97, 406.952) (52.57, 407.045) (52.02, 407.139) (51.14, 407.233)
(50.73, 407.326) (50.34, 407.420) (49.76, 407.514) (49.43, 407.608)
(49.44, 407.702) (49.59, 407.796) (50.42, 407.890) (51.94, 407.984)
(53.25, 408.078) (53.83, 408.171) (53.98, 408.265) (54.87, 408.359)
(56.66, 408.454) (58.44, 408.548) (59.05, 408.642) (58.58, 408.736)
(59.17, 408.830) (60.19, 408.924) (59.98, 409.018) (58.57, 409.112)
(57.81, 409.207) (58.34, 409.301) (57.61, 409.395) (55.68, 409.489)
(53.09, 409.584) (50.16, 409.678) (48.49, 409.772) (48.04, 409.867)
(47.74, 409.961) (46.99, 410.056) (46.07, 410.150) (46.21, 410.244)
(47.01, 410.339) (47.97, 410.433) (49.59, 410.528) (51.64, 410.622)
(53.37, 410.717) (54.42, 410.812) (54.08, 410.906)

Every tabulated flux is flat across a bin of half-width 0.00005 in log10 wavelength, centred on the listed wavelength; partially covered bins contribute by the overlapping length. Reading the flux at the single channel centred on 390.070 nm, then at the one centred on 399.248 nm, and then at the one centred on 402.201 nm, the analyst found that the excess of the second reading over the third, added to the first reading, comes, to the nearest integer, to 27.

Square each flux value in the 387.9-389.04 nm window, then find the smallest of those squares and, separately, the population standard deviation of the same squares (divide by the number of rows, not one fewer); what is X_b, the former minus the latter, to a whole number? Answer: 505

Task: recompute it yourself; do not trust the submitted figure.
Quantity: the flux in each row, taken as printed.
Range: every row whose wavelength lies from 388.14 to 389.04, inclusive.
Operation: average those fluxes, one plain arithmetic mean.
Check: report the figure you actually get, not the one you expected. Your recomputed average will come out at 26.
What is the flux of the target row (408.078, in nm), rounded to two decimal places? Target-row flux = 53.25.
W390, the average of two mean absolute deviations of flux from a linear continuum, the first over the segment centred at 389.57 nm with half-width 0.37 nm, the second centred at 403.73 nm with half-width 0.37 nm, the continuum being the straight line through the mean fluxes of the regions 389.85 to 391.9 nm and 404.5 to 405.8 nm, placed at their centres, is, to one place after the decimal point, 3.3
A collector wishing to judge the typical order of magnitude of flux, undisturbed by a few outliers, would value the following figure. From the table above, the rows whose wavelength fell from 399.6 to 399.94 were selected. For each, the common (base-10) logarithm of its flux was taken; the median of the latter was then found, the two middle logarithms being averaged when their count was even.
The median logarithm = 1.72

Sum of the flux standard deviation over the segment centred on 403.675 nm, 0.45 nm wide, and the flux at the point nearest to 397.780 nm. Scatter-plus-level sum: 38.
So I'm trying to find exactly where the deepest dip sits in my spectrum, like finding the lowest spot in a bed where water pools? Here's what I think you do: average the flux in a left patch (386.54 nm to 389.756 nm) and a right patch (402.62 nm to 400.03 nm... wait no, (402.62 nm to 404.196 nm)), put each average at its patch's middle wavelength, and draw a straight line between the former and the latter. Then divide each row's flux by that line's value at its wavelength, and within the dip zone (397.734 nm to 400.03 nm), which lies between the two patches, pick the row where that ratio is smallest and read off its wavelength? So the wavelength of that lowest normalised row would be 397.780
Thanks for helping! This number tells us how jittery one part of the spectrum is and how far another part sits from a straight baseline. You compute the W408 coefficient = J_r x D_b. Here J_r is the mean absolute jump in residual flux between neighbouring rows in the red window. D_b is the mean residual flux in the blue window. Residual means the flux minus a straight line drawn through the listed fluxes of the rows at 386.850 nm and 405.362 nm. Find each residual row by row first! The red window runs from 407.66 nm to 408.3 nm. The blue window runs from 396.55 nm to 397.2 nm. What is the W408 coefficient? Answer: -13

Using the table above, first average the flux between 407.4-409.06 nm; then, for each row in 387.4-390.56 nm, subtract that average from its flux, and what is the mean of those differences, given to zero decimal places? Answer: -25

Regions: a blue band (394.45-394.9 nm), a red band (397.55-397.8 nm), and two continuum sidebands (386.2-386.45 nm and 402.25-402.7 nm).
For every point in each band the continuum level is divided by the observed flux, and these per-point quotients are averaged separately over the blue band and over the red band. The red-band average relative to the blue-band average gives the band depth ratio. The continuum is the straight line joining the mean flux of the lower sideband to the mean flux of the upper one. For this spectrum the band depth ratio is 1.0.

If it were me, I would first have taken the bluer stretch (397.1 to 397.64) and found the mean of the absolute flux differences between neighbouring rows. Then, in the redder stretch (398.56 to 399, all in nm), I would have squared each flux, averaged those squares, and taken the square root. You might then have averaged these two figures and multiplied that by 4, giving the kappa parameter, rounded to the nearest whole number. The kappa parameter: 98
